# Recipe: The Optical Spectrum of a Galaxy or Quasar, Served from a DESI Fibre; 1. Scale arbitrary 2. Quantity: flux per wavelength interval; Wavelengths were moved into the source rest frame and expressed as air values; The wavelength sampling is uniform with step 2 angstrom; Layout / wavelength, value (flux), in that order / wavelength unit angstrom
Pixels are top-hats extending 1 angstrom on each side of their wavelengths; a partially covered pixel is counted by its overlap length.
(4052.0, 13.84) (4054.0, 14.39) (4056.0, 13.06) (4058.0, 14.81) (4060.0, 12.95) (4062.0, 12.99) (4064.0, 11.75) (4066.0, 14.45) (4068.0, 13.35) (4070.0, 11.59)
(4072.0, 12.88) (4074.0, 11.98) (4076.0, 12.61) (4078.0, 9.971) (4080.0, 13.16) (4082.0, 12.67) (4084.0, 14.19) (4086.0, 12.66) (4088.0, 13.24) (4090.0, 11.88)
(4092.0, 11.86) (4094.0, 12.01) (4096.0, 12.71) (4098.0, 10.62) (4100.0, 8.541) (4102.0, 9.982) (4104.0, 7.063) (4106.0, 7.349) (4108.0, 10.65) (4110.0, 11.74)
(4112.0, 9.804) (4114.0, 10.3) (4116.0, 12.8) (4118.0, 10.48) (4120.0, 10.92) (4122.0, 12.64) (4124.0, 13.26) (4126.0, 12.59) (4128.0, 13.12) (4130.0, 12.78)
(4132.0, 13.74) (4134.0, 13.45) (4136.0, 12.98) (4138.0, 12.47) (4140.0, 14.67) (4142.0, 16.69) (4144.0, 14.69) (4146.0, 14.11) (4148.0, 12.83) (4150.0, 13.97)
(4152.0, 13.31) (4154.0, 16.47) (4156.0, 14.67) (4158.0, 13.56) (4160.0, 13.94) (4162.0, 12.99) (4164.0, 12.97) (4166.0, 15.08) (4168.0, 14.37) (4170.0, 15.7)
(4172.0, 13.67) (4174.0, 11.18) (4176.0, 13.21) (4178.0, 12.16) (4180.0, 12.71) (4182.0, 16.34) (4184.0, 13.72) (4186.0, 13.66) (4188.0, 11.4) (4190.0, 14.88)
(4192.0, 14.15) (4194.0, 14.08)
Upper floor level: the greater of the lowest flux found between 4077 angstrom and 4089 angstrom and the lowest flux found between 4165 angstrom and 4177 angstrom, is 11.2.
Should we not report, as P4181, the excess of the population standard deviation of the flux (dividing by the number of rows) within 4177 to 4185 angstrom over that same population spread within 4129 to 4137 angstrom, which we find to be 1.2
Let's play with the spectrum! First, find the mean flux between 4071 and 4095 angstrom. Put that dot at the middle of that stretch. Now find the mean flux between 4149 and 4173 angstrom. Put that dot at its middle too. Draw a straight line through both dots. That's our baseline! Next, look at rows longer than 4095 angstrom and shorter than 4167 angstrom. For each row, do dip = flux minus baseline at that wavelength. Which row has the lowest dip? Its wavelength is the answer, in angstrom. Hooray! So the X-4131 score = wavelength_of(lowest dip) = 4104.0 angstrom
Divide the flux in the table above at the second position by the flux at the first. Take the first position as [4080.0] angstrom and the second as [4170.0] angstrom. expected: 1.19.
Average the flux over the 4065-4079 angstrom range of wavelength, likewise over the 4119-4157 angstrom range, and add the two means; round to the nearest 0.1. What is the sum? 26.1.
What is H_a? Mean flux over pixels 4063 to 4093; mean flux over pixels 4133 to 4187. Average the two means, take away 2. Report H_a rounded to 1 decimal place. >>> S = 11.2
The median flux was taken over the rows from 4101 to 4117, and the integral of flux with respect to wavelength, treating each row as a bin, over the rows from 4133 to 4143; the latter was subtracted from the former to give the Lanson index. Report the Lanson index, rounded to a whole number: -130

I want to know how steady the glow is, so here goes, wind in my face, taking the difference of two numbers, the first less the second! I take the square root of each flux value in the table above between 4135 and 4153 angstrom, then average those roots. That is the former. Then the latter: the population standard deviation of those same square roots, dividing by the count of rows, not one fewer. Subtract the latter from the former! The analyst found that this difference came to 3.57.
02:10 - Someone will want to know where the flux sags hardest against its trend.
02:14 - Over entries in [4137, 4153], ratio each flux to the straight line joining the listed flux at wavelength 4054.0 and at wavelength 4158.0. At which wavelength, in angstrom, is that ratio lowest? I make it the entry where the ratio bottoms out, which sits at 4138.0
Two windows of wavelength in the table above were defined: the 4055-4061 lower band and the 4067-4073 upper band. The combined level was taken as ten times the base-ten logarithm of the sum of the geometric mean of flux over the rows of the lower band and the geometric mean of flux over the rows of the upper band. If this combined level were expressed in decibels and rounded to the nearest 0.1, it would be 14.2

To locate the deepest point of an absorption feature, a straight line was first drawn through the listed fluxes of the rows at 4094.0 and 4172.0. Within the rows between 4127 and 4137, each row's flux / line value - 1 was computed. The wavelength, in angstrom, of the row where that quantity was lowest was 4130.0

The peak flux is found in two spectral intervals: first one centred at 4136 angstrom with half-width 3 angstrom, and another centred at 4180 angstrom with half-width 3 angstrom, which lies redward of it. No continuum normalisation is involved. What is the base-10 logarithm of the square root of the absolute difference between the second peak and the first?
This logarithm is 0.23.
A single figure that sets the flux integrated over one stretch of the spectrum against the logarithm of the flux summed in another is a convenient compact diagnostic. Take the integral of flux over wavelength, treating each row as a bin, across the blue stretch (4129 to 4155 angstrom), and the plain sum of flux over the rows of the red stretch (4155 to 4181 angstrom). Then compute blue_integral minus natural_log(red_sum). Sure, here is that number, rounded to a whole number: 359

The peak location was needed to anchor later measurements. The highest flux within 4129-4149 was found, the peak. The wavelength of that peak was 4142.0 angstrom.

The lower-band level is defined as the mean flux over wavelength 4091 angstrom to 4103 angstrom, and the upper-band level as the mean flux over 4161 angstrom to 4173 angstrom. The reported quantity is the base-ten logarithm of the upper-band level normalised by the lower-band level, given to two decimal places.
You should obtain 0.11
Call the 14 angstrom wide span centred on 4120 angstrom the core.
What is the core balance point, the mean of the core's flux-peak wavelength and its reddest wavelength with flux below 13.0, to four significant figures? 4125 angstrom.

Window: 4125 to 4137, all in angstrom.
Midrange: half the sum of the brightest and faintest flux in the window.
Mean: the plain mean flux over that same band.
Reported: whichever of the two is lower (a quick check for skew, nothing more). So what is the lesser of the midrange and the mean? 13.1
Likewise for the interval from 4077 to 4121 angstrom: 10.6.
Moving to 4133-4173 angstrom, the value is 14.1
